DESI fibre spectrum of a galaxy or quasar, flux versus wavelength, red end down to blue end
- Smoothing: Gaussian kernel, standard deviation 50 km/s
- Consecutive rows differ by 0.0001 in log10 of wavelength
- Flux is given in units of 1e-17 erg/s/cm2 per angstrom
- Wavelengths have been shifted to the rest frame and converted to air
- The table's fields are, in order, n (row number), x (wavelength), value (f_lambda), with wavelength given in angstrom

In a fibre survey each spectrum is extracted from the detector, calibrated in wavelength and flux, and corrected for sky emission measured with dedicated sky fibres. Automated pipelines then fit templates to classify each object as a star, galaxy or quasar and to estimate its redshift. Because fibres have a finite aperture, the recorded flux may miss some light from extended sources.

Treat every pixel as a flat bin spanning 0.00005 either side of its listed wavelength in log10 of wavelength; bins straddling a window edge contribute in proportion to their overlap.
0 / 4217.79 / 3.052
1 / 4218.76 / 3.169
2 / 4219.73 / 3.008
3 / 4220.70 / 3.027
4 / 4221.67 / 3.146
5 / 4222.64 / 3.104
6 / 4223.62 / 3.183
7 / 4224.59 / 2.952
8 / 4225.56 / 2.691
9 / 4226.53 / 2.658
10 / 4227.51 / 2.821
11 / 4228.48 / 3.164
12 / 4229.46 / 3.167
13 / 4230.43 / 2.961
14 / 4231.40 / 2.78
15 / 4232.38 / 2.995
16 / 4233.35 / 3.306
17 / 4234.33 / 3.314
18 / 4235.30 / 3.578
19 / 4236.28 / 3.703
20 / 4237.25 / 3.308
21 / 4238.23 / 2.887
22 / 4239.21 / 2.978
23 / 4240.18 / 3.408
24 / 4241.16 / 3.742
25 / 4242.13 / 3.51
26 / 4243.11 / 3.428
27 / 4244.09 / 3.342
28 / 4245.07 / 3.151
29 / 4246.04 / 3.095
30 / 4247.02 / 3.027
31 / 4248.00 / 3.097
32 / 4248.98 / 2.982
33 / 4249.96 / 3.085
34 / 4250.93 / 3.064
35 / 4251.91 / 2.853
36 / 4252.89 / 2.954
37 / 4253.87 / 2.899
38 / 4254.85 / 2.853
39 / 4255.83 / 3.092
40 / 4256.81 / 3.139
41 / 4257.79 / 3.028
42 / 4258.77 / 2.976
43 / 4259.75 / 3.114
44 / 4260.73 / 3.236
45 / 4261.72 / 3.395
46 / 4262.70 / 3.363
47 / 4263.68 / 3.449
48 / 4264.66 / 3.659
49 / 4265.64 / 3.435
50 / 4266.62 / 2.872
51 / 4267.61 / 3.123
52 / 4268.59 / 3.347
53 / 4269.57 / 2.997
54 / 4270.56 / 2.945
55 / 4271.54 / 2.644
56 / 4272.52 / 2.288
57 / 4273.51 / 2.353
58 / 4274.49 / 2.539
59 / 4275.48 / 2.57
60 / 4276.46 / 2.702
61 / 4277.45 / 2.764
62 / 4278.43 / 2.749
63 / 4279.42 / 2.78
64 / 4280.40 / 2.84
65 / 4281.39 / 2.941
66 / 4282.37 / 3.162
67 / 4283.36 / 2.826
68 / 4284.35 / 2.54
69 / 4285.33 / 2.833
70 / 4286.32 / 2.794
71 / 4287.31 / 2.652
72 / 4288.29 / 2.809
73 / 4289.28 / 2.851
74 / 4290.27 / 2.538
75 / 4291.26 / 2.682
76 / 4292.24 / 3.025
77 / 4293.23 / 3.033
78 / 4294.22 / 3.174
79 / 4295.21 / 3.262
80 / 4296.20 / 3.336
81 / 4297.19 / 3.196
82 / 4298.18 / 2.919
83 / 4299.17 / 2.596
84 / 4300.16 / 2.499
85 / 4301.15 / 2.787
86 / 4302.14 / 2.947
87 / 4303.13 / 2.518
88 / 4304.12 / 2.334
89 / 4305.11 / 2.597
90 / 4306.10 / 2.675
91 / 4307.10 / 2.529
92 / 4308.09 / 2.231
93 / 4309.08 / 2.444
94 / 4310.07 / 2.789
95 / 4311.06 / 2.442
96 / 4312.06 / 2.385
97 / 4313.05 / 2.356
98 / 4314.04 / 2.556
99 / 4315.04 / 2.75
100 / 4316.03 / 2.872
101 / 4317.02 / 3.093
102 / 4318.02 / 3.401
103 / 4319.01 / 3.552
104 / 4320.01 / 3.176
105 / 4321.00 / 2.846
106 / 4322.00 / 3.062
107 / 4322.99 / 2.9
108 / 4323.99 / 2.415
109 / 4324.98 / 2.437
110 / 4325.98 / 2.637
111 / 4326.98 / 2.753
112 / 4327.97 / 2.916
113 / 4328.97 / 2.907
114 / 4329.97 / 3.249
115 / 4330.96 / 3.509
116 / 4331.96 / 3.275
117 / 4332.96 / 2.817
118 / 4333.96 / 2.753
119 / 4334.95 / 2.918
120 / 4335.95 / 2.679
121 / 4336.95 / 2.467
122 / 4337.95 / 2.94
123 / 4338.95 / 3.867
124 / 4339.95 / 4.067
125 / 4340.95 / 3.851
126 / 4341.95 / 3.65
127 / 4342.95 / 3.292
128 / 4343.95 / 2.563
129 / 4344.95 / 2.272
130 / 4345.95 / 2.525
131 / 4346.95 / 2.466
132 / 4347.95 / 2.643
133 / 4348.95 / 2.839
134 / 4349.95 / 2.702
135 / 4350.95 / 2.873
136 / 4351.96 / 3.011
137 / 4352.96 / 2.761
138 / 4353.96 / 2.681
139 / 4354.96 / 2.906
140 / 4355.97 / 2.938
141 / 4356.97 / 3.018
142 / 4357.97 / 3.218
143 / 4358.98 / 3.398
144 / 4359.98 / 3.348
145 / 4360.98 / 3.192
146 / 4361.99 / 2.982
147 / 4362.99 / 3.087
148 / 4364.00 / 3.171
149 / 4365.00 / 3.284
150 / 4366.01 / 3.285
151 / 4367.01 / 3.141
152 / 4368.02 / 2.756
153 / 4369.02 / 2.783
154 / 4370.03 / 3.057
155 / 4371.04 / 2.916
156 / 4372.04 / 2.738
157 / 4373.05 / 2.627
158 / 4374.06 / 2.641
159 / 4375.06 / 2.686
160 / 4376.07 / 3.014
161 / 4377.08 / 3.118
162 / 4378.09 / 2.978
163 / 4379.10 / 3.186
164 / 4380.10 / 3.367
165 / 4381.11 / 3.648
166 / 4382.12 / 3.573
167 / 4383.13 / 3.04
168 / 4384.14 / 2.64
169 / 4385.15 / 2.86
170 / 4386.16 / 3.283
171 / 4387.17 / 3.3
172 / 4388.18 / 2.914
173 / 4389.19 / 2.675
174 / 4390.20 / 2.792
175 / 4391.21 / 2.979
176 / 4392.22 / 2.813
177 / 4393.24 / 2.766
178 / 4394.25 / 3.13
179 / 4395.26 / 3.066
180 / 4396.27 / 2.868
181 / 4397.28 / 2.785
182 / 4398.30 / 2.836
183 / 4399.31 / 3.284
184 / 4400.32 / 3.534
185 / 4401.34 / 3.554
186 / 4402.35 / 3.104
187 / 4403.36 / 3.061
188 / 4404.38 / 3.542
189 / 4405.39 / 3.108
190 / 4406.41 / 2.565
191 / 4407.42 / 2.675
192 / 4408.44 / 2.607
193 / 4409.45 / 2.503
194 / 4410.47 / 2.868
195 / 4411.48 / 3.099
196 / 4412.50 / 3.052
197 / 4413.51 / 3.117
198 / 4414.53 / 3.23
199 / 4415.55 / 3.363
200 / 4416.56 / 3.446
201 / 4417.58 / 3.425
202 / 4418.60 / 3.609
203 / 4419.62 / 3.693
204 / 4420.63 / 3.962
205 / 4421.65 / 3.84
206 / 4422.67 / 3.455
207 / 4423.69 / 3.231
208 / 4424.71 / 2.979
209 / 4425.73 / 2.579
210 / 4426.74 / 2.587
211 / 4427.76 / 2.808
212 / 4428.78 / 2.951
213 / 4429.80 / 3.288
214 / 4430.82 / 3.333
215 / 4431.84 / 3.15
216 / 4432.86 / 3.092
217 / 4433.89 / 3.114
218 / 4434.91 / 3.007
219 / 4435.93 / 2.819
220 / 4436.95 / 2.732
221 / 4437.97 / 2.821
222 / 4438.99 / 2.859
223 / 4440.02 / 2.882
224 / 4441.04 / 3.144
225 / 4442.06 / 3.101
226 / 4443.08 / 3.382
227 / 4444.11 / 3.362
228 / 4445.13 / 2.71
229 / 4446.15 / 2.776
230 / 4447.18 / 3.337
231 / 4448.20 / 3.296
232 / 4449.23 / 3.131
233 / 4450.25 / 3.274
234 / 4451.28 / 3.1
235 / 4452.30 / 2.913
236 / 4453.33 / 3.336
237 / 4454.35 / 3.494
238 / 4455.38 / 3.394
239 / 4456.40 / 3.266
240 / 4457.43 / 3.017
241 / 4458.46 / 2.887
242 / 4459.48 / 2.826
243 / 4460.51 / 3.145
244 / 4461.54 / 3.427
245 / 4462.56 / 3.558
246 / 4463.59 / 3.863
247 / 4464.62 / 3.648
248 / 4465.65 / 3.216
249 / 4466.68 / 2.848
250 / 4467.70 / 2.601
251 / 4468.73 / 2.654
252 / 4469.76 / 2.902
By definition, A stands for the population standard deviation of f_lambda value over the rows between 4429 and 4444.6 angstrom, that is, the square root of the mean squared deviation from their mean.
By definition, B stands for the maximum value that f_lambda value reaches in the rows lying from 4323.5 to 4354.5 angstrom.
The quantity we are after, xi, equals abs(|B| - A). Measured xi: 3.9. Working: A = 0.21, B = 4.067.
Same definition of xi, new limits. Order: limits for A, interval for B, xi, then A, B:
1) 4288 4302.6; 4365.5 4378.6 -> 3.0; 0.25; 3.285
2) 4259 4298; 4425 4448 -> 3.1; 0.32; 3.382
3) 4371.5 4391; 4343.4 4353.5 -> 2.7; 0.31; 3.011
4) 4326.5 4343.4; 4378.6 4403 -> 3.2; 0.46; 3.648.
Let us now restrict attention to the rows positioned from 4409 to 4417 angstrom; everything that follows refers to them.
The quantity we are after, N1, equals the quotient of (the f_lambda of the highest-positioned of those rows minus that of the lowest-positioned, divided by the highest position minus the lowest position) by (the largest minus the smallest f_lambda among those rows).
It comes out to 0.14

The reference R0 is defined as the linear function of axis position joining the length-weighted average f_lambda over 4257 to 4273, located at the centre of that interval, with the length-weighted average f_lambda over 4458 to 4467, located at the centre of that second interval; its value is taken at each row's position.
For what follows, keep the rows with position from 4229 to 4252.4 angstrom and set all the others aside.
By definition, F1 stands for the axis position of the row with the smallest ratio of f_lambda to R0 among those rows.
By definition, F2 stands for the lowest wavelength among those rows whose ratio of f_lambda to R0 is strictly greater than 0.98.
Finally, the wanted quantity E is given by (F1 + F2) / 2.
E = 4230.4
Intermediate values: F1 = 4231.40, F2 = 4229.46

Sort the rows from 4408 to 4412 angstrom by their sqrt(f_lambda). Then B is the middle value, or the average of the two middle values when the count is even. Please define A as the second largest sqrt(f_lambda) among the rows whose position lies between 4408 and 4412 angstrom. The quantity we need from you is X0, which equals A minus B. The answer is 0.039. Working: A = 1.69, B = 1.65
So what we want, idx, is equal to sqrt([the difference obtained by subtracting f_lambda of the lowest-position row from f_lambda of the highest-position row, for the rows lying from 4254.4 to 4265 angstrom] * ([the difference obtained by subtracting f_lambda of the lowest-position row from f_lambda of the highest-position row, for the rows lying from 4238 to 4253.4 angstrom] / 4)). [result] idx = 0.12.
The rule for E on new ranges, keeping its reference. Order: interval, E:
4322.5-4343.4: 4327.0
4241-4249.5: 4245.1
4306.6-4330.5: 4313.1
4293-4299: 4296.2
